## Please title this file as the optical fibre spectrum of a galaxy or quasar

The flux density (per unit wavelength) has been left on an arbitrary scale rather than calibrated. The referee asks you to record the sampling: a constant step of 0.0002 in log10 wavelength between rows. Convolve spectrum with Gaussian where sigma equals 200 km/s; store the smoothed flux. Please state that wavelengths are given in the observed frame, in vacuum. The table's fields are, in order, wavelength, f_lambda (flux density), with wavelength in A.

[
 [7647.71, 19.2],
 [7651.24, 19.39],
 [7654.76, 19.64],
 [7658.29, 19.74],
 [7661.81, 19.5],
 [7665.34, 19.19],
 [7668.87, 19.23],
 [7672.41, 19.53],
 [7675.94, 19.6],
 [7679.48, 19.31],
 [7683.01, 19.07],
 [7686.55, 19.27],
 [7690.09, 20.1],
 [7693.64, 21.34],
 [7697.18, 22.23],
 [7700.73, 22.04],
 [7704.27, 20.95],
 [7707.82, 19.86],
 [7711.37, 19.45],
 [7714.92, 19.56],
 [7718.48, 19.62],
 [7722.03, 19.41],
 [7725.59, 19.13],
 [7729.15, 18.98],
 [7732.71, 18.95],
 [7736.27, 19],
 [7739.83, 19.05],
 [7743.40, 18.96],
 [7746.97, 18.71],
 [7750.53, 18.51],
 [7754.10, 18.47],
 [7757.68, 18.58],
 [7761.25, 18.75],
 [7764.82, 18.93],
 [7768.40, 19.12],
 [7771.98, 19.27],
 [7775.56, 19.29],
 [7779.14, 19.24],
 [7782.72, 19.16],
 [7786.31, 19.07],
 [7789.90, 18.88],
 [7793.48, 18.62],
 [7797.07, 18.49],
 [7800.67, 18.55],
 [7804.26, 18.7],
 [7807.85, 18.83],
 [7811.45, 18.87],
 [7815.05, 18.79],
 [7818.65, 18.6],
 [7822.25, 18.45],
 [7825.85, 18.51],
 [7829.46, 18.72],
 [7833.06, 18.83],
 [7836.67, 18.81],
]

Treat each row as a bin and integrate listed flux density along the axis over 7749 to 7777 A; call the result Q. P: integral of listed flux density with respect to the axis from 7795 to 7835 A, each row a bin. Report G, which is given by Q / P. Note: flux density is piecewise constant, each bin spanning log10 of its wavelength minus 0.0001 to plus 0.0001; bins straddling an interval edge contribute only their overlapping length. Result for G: 0.7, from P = 747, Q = 528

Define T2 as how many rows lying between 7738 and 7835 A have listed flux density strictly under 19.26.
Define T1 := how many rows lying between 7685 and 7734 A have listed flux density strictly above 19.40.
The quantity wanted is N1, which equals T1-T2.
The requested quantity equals -15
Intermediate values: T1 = 10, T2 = 25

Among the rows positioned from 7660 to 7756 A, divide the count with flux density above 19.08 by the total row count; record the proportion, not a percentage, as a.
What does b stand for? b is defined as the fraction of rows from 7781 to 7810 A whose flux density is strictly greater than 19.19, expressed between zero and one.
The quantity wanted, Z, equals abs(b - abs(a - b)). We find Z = 0.7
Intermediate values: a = 0.7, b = 0.0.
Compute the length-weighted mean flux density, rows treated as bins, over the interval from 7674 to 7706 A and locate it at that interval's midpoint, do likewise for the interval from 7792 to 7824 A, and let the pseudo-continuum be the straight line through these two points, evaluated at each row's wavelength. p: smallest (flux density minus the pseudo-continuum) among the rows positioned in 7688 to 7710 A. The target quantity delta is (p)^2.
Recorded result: 0.11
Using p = -0.33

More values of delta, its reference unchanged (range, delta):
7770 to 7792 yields 0.00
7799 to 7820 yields 0.05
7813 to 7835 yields 0.00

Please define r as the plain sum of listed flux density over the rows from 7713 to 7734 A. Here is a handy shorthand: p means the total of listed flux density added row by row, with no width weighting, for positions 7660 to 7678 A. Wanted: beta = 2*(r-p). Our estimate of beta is 37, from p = 97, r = 116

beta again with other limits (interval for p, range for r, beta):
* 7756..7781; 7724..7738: -114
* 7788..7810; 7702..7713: -104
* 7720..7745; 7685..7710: 25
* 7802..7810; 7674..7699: 207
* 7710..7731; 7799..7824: 29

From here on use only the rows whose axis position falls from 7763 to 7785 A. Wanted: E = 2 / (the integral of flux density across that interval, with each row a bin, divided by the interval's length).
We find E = 0.104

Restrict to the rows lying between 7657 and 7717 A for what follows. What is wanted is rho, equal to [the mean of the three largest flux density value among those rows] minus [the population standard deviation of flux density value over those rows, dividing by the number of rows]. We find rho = 20.9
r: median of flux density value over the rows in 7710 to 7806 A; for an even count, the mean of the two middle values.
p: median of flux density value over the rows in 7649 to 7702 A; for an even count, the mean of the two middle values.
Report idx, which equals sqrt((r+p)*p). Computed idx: 27.4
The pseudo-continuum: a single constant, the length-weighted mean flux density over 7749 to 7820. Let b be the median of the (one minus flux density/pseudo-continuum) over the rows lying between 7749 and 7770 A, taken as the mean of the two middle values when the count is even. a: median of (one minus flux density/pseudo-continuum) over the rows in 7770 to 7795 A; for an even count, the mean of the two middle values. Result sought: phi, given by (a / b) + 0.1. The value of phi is -1.8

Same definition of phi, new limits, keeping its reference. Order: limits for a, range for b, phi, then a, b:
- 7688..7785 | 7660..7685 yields 0.8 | -0.0172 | -0.03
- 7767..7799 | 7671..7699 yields 0.5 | -0.0150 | -0.04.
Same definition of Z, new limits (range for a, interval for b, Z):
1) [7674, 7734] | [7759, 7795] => 0.2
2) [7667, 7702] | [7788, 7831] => 0.9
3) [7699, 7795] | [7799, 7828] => 0.5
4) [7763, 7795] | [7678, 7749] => 0.6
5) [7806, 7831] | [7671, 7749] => 0.0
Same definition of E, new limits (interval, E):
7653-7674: 0.103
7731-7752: 0.106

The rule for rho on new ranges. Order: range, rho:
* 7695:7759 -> 20.7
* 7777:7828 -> 18.9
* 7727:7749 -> 18.9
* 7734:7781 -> 19.0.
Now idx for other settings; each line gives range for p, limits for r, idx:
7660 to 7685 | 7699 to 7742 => 27.4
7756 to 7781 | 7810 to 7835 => 26.9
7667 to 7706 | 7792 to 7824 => 27.4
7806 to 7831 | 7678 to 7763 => 26.6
